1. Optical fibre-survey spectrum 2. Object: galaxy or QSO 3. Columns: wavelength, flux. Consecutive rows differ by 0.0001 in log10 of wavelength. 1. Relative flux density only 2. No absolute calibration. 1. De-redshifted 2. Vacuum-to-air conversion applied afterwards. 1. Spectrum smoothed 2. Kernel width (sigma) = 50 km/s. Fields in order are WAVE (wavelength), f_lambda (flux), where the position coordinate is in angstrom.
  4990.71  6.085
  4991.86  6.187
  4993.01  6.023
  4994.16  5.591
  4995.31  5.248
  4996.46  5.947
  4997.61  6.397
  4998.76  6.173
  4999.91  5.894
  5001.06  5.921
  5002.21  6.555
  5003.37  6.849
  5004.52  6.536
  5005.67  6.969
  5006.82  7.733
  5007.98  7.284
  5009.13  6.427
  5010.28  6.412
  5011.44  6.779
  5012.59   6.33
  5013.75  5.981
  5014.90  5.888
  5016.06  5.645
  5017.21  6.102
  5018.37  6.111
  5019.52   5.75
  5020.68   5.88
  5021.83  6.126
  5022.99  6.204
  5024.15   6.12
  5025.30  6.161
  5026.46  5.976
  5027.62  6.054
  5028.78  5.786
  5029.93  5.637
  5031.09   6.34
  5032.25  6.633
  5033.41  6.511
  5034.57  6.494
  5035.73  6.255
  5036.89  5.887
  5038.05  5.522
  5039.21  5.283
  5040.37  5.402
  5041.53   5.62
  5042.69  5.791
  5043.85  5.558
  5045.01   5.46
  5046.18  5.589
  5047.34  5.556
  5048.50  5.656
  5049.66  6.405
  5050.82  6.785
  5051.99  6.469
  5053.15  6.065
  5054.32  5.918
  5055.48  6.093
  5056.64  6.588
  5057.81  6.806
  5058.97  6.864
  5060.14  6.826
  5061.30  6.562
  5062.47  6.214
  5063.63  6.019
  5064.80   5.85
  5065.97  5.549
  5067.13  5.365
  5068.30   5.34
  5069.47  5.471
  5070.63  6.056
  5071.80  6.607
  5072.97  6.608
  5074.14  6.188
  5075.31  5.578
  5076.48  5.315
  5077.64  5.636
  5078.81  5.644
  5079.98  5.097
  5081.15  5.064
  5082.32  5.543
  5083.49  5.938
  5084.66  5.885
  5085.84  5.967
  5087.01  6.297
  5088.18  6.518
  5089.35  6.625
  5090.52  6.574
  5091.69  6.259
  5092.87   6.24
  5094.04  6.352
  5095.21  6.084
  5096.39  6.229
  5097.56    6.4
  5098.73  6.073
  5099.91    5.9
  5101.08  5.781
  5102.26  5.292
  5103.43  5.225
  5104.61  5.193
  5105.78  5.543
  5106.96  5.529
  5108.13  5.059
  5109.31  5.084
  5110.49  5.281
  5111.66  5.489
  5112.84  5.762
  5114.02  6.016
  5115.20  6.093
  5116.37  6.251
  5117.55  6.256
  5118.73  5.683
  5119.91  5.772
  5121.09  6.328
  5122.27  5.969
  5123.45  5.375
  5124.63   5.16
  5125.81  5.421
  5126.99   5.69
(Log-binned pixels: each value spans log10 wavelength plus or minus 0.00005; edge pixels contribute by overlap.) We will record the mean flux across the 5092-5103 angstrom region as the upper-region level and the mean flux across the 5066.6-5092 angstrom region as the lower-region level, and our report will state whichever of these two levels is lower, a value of 5.89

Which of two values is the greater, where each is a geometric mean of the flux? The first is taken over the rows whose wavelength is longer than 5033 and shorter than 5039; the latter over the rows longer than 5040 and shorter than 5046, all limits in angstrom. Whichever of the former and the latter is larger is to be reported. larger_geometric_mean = 6.12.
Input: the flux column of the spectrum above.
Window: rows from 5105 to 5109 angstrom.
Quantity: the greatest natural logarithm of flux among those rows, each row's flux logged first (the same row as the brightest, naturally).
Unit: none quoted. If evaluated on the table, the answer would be 1.71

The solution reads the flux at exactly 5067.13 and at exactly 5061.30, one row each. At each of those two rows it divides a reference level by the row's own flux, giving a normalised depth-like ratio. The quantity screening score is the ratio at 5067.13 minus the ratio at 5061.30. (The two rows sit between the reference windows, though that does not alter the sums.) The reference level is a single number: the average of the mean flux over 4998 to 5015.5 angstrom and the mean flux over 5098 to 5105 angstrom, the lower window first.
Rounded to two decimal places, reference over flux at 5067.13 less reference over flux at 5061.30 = 0.21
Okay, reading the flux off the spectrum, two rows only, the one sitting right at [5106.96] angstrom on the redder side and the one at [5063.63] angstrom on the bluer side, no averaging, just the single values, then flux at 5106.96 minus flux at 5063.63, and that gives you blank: -0.49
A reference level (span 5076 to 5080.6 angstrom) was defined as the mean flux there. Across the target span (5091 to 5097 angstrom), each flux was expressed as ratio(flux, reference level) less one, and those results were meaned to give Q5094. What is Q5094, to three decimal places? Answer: 0.149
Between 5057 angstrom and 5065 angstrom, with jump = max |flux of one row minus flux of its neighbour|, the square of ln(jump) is 1.11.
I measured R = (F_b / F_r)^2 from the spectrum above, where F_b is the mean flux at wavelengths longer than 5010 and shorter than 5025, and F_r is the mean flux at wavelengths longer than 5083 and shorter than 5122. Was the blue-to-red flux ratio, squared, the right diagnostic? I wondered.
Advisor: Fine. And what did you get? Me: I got 1.07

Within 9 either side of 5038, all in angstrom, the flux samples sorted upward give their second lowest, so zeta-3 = 5.402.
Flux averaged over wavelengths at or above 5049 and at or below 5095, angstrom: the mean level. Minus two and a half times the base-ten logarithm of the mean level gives -1.96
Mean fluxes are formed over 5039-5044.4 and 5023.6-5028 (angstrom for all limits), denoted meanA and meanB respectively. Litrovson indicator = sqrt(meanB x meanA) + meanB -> 11.9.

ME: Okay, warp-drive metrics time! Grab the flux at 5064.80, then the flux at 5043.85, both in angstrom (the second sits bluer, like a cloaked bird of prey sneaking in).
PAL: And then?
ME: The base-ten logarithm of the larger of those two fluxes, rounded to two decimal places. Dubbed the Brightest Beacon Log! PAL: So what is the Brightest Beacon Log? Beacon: 0.77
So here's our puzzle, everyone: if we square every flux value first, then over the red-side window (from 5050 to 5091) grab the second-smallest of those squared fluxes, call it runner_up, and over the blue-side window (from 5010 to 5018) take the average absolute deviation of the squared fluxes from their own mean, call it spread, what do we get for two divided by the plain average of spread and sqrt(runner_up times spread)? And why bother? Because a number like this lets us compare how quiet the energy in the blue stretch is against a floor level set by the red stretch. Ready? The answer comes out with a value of 0.298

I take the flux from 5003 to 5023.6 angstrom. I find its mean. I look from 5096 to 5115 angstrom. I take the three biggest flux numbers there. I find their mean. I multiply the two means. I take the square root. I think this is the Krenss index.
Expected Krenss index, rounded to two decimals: 6.31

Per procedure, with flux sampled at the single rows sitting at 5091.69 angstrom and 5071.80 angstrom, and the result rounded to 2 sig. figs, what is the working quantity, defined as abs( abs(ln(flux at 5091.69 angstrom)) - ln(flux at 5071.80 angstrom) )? 0.054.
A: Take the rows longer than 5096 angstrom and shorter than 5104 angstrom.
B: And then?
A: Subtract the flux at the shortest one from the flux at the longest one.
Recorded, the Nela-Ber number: -1.0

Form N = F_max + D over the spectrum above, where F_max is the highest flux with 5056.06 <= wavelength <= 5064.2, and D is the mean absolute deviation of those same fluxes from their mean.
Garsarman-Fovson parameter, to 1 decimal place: 7.1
